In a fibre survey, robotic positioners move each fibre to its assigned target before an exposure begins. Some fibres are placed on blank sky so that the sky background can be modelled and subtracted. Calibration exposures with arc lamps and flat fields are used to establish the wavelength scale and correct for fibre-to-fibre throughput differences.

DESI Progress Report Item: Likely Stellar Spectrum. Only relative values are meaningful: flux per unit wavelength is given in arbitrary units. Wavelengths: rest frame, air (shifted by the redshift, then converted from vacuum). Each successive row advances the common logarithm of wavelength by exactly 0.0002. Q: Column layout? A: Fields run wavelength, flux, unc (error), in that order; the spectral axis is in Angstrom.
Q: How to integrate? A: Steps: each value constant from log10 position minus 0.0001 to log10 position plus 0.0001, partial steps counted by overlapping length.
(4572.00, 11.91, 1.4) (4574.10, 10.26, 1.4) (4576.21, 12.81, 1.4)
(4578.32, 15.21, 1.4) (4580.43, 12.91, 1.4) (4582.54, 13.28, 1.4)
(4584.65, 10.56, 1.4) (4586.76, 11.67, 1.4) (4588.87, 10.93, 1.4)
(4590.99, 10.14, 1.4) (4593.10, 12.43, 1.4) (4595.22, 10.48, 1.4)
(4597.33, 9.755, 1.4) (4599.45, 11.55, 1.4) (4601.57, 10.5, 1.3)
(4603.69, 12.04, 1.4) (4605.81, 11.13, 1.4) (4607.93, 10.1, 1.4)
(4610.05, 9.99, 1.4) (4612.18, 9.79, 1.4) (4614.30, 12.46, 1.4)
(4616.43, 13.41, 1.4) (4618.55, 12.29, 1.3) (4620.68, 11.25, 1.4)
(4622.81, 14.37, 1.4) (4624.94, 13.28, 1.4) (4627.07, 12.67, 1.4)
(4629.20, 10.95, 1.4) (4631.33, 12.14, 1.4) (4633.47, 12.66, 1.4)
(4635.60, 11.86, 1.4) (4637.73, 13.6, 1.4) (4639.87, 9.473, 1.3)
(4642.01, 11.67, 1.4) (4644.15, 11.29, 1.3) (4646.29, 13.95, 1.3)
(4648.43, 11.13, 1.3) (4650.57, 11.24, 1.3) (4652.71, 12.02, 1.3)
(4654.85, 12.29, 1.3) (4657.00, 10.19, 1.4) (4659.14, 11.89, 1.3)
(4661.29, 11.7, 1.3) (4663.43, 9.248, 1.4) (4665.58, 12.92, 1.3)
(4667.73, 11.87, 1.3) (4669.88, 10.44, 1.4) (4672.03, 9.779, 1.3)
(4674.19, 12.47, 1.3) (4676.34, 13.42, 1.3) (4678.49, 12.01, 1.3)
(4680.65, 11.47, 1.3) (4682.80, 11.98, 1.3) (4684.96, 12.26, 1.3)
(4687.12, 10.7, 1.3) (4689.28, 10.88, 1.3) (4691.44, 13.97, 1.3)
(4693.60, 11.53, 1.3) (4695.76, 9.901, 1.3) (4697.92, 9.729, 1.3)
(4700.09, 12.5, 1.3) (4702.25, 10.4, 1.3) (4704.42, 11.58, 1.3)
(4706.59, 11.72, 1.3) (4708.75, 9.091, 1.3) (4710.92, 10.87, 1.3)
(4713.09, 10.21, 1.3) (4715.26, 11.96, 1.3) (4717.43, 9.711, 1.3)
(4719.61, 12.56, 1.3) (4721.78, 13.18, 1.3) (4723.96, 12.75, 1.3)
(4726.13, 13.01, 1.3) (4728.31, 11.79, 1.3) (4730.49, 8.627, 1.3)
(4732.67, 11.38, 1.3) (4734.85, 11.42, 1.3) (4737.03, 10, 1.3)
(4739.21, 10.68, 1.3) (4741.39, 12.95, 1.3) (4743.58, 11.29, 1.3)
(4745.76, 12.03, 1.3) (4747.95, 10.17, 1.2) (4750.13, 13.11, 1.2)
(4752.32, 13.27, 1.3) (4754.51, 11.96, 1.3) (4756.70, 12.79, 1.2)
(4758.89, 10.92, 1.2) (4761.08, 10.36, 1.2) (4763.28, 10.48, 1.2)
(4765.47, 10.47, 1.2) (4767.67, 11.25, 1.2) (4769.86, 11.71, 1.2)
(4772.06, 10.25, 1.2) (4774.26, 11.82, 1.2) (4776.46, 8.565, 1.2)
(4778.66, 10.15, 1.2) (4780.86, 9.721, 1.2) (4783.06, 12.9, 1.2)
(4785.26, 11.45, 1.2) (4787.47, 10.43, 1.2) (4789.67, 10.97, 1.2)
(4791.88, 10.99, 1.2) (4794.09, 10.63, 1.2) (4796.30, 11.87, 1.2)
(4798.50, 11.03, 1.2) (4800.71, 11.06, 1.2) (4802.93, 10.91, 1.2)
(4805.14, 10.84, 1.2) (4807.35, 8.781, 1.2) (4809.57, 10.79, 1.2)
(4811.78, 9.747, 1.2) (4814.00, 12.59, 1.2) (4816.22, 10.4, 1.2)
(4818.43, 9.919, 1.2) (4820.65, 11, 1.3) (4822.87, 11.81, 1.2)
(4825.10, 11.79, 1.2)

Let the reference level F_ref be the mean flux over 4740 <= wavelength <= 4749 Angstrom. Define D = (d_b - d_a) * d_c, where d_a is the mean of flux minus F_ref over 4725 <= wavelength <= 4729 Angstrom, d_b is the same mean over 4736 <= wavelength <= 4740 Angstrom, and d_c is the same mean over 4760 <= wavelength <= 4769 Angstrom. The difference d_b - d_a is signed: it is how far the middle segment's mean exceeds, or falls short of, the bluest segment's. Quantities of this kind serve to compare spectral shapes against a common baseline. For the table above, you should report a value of 2.0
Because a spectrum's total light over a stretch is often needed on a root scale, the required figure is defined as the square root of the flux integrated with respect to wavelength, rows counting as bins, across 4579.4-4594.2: 13.2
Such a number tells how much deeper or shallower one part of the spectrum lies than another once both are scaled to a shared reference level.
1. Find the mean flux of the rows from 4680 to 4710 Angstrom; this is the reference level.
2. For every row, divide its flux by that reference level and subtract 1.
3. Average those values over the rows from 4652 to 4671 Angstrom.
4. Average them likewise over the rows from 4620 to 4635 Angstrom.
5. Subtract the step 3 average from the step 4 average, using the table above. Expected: 0.10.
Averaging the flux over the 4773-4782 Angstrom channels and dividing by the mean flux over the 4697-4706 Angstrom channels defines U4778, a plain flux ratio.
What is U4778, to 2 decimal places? 0.91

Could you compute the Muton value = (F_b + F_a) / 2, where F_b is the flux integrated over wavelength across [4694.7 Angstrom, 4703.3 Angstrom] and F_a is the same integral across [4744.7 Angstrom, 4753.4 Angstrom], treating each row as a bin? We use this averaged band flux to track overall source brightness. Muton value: 99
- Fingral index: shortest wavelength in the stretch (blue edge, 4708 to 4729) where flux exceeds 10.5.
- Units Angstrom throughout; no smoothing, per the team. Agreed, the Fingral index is 4710.92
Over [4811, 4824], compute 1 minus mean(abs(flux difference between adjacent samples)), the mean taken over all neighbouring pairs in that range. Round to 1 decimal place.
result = -0.5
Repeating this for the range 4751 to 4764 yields 0.1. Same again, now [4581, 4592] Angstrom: -0.3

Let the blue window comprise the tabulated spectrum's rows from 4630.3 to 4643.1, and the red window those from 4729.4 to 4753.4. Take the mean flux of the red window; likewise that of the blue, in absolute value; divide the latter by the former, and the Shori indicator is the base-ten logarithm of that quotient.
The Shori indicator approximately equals 0.020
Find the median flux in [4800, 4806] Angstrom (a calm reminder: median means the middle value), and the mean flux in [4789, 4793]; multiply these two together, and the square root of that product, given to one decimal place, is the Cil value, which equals 10.9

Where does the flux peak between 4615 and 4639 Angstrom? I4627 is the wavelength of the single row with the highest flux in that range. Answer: 4622.81 Angstrom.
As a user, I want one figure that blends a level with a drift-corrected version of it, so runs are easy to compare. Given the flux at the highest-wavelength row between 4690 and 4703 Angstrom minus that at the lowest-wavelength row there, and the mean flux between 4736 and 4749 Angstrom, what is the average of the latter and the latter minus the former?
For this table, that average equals 13.0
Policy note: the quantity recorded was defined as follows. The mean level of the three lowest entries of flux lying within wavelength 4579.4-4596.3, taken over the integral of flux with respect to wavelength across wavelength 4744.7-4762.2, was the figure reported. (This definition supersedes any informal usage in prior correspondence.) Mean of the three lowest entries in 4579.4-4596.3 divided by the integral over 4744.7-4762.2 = 0.0502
